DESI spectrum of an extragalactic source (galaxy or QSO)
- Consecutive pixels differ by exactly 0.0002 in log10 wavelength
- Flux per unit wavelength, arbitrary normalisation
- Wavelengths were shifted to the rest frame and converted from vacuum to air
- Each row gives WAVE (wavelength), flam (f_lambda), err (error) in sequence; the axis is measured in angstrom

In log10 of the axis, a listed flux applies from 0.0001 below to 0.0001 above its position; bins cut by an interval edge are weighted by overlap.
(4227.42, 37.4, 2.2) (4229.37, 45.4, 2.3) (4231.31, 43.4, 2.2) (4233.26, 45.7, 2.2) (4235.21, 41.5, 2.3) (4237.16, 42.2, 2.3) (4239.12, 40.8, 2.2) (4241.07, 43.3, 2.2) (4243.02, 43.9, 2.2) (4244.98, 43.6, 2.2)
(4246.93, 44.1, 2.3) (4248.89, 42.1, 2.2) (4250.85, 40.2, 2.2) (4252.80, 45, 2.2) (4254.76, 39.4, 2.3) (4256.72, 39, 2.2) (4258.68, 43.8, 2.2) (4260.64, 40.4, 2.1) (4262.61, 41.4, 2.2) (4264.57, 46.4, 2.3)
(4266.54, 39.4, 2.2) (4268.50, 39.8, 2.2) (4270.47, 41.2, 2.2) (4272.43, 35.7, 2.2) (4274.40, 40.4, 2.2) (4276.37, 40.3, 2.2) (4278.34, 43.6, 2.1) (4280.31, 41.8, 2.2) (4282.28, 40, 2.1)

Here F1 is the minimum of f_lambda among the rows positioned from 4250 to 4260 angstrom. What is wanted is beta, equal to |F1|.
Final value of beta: 39.0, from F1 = 39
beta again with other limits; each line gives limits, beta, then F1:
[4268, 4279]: 35.7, 35.7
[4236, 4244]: 40.8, 40.8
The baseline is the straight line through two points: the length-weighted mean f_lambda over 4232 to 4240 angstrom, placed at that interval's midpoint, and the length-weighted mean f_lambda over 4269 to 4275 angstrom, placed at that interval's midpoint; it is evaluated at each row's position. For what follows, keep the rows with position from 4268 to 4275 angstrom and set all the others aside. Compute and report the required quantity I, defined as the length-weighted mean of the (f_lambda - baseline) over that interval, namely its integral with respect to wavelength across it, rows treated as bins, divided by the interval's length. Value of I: 0.05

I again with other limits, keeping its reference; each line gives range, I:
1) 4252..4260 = 1.04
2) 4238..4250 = 1.14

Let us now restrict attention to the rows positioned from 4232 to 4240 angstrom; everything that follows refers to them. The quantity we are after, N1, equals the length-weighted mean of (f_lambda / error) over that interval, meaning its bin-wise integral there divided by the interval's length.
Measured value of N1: 18.9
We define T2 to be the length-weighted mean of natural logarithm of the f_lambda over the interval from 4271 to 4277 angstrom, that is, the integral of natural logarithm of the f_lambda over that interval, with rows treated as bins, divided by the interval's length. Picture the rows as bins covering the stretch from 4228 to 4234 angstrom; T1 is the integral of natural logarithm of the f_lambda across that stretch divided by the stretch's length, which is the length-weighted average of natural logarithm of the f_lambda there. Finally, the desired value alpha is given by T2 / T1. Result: 0.97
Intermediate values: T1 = 3.79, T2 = 3.66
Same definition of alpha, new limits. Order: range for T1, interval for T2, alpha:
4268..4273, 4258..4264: 1.02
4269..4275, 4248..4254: 1.02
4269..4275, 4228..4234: 1.04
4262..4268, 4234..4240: 1.00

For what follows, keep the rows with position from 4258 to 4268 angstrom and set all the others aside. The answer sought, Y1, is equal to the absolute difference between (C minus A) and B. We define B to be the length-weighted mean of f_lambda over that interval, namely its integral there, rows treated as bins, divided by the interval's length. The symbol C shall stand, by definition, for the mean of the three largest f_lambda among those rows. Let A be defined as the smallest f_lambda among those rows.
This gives 37.6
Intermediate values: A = 39.4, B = 42.1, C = 43.9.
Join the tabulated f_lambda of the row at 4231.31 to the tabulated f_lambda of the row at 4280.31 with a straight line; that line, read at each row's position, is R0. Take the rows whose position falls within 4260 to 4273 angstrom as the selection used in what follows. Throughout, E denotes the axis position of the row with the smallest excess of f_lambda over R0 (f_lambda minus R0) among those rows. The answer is 4272.43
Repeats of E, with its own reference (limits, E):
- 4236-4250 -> 4239.12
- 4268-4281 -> 4272.43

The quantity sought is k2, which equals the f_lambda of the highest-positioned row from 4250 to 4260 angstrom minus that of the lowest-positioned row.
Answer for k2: 3.6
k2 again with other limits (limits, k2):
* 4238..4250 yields 1.3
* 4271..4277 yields 4.6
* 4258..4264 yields -2.4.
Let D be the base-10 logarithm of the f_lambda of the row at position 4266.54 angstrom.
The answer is 1.60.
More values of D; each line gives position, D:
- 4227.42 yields 1.57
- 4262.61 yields 1.62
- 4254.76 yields 1.60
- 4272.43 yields 1.55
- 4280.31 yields 1.62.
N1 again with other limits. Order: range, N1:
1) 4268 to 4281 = 18.5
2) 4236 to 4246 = 19.2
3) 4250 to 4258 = 18.5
